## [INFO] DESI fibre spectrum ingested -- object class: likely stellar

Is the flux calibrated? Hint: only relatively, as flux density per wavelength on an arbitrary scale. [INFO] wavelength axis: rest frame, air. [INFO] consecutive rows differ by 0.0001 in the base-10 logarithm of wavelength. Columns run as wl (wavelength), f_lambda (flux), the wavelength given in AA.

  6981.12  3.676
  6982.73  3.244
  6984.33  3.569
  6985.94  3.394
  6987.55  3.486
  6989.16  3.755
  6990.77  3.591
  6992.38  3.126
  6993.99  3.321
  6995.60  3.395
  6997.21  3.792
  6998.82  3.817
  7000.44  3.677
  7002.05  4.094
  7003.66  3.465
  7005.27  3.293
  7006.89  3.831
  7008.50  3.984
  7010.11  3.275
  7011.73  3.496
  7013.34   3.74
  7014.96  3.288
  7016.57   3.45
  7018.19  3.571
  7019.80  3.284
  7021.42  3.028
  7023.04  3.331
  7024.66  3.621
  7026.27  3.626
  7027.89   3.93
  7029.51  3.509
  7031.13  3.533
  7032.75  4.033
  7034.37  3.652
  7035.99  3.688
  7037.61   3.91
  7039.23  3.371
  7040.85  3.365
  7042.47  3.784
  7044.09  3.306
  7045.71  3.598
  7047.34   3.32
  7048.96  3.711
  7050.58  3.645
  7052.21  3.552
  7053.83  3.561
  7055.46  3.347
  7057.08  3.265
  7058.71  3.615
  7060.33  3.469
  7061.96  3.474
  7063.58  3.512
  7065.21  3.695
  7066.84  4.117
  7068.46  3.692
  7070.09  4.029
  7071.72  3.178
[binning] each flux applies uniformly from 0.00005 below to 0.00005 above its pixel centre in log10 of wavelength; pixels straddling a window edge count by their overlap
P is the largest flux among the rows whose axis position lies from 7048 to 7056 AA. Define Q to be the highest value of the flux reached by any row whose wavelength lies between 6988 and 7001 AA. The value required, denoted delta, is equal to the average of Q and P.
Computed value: 3.76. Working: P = 3.711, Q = 3.817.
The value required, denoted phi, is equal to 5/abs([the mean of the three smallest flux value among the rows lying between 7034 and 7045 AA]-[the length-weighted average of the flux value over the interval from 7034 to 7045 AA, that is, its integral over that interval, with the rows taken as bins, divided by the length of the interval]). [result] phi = 21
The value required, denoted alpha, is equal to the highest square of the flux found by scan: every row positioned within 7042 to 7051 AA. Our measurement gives 14.3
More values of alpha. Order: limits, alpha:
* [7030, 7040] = 16.3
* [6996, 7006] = 16.8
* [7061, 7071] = 16.9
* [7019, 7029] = 15.4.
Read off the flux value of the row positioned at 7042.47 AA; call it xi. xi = 3.784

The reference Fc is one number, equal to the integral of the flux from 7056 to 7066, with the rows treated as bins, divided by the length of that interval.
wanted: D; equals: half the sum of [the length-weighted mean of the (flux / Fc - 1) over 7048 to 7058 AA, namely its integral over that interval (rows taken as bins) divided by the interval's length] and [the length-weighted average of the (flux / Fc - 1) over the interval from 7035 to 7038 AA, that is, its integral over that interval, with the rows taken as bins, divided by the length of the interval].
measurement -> 0.040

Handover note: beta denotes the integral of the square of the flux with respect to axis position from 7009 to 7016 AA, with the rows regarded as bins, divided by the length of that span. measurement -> 12.1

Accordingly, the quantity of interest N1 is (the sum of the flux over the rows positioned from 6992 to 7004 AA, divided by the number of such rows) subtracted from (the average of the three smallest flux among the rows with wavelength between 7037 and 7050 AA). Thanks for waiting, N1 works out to -0.256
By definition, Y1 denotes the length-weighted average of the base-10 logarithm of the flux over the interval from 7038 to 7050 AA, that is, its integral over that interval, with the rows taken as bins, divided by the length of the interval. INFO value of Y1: 0.545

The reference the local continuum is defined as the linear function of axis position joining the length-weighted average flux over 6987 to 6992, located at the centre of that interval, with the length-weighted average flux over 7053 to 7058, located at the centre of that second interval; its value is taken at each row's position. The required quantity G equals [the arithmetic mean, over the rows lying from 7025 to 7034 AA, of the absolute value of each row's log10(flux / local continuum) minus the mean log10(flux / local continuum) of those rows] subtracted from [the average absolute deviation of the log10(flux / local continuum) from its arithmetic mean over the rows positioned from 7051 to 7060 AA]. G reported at -0.008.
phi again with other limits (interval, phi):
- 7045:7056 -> 39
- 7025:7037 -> 32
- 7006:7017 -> 20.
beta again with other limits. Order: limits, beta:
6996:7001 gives 14.0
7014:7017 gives 11.4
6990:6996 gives 11.3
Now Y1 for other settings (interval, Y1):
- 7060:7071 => 0.569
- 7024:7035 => 0.568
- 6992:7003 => 0.557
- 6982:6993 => 0.538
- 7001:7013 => 0.560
